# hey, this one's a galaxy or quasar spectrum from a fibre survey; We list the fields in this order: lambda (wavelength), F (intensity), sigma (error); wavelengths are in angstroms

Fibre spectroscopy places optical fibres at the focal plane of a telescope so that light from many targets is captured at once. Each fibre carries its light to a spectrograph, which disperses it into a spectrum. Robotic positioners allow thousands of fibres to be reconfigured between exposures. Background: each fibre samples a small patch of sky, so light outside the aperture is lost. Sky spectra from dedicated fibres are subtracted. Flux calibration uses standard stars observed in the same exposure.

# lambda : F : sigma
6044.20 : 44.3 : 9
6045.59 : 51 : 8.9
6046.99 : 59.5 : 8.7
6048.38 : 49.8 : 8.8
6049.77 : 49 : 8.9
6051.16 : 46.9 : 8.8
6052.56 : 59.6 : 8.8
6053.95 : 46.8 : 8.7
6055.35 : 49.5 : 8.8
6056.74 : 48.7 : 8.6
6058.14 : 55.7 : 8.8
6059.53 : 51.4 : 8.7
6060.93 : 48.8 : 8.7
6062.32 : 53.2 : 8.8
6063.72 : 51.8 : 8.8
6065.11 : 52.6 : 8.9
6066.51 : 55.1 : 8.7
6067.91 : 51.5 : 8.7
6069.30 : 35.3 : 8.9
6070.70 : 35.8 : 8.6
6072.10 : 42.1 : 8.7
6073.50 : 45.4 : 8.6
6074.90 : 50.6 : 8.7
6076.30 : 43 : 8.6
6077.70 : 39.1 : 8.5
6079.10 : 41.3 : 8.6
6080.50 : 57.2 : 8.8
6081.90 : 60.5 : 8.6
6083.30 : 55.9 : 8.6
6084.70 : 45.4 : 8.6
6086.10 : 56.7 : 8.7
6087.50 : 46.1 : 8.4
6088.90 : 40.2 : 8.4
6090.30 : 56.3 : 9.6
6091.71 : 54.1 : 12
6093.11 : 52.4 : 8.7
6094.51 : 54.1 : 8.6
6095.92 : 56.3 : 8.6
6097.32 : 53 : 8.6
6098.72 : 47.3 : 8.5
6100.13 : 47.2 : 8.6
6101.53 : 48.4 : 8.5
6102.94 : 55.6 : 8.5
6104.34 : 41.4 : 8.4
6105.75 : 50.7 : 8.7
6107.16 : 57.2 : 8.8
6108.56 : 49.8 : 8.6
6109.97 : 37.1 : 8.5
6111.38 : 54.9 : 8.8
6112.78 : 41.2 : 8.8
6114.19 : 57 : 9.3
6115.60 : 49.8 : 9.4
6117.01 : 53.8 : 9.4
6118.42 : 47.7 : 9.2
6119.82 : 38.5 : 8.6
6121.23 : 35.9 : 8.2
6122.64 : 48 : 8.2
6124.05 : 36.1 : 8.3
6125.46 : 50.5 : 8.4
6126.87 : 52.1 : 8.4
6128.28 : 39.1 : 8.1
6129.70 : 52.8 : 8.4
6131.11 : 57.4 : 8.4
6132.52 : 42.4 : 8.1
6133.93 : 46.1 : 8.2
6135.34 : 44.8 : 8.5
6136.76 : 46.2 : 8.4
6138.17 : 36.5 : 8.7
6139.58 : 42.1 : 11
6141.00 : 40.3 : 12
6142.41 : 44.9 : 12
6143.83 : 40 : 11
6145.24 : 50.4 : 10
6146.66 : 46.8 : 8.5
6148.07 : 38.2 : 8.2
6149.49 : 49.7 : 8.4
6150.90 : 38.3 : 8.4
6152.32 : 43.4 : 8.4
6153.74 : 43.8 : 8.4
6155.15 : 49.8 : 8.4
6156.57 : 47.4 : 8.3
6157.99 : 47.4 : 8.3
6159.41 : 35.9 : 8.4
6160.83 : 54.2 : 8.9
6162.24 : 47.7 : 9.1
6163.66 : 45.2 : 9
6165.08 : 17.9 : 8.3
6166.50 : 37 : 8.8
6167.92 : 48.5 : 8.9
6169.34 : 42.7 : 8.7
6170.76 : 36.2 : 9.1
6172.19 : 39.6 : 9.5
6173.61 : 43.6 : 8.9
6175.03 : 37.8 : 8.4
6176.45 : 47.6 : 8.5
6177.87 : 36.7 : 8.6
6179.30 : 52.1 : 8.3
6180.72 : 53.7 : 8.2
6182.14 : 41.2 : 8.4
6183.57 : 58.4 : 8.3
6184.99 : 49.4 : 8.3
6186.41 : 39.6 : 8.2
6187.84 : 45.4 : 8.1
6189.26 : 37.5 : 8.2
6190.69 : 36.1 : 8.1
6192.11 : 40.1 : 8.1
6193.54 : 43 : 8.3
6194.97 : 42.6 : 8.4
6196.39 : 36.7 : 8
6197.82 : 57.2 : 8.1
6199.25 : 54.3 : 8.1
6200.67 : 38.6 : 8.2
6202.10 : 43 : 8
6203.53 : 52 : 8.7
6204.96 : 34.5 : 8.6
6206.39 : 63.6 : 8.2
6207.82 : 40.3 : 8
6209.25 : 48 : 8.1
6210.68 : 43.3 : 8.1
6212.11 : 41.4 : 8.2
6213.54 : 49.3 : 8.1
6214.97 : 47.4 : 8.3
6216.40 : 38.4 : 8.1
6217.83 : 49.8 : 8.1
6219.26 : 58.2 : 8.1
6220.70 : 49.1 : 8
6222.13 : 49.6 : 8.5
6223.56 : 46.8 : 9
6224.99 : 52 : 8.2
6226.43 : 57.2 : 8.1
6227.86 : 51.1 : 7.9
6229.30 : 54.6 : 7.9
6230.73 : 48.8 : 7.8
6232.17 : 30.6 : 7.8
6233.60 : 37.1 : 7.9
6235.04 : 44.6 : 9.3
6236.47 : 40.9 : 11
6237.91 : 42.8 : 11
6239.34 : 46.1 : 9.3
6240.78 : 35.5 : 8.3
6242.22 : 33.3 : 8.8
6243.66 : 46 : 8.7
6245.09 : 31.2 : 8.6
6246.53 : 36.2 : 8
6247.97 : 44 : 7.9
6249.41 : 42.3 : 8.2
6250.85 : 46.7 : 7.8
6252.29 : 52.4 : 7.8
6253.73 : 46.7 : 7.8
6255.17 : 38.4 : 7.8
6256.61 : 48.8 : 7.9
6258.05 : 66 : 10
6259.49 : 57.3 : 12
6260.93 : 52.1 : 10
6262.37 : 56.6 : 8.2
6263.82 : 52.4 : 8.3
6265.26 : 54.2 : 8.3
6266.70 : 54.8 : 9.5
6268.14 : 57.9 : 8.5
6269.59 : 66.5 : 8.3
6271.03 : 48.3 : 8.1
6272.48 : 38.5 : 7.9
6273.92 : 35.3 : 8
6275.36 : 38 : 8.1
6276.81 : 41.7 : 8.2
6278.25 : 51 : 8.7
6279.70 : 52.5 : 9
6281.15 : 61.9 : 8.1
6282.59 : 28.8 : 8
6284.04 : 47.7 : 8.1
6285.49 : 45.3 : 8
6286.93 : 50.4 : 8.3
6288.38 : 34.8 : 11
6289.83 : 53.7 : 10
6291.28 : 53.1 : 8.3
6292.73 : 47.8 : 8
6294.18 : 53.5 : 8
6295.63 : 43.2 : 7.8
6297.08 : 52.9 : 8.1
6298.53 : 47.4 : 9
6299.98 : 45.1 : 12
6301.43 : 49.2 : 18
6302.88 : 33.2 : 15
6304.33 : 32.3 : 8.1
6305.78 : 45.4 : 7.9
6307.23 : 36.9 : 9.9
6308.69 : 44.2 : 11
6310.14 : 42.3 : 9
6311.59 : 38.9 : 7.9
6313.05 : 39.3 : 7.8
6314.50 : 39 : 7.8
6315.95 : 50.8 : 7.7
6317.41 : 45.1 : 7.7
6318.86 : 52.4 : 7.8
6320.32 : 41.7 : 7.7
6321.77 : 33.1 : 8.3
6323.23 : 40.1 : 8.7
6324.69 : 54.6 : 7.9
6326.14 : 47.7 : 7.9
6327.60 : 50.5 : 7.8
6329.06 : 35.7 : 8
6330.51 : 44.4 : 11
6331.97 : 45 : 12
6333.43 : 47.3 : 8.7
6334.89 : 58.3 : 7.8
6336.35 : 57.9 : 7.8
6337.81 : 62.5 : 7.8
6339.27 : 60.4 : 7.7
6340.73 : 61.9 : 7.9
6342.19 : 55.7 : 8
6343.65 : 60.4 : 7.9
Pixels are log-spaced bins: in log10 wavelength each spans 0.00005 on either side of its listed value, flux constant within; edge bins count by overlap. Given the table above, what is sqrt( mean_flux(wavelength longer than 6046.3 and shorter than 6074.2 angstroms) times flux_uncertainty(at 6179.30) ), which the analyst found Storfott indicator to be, 20.3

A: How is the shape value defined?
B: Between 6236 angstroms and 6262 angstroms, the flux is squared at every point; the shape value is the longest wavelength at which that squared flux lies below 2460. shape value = 6256.61 angstroms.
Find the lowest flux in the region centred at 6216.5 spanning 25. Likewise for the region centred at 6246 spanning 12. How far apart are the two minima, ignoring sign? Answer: 3.3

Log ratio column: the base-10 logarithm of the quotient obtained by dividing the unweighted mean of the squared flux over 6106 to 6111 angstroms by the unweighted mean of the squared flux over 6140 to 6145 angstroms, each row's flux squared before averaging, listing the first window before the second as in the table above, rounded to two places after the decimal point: 0.13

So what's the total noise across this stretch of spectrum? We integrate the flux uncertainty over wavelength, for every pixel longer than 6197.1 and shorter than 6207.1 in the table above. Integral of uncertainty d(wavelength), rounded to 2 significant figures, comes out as 83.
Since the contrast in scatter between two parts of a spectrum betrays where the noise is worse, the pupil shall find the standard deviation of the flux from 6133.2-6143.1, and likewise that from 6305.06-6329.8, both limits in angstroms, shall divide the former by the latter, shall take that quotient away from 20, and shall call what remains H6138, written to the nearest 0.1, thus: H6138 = 19.4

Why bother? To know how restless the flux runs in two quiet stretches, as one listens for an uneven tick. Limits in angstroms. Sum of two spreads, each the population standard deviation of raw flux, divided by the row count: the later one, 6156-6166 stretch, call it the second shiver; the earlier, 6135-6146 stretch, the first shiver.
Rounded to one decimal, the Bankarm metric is 15.2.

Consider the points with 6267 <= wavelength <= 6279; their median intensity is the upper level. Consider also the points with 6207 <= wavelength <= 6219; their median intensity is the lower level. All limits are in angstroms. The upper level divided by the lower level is 0.99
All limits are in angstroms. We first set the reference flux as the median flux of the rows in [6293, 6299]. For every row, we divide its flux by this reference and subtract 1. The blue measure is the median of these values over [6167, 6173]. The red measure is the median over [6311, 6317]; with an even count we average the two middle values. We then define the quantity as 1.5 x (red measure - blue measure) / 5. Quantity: -0.01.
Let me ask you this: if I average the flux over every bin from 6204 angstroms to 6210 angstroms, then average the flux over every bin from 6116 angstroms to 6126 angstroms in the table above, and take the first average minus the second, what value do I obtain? 2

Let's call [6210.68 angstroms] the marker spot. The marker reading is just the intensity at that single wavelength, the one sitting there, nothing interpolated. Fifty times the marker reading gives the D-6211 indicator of 2165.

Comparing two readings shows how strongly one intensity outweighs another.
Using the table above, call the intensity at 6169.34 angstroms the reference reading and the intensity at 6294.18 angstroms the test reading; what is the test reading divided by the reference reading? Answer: 1.3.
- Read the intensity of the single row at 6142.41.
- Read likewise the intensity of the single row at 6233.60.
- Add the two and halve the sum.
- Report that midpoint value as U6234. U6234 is 41.0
